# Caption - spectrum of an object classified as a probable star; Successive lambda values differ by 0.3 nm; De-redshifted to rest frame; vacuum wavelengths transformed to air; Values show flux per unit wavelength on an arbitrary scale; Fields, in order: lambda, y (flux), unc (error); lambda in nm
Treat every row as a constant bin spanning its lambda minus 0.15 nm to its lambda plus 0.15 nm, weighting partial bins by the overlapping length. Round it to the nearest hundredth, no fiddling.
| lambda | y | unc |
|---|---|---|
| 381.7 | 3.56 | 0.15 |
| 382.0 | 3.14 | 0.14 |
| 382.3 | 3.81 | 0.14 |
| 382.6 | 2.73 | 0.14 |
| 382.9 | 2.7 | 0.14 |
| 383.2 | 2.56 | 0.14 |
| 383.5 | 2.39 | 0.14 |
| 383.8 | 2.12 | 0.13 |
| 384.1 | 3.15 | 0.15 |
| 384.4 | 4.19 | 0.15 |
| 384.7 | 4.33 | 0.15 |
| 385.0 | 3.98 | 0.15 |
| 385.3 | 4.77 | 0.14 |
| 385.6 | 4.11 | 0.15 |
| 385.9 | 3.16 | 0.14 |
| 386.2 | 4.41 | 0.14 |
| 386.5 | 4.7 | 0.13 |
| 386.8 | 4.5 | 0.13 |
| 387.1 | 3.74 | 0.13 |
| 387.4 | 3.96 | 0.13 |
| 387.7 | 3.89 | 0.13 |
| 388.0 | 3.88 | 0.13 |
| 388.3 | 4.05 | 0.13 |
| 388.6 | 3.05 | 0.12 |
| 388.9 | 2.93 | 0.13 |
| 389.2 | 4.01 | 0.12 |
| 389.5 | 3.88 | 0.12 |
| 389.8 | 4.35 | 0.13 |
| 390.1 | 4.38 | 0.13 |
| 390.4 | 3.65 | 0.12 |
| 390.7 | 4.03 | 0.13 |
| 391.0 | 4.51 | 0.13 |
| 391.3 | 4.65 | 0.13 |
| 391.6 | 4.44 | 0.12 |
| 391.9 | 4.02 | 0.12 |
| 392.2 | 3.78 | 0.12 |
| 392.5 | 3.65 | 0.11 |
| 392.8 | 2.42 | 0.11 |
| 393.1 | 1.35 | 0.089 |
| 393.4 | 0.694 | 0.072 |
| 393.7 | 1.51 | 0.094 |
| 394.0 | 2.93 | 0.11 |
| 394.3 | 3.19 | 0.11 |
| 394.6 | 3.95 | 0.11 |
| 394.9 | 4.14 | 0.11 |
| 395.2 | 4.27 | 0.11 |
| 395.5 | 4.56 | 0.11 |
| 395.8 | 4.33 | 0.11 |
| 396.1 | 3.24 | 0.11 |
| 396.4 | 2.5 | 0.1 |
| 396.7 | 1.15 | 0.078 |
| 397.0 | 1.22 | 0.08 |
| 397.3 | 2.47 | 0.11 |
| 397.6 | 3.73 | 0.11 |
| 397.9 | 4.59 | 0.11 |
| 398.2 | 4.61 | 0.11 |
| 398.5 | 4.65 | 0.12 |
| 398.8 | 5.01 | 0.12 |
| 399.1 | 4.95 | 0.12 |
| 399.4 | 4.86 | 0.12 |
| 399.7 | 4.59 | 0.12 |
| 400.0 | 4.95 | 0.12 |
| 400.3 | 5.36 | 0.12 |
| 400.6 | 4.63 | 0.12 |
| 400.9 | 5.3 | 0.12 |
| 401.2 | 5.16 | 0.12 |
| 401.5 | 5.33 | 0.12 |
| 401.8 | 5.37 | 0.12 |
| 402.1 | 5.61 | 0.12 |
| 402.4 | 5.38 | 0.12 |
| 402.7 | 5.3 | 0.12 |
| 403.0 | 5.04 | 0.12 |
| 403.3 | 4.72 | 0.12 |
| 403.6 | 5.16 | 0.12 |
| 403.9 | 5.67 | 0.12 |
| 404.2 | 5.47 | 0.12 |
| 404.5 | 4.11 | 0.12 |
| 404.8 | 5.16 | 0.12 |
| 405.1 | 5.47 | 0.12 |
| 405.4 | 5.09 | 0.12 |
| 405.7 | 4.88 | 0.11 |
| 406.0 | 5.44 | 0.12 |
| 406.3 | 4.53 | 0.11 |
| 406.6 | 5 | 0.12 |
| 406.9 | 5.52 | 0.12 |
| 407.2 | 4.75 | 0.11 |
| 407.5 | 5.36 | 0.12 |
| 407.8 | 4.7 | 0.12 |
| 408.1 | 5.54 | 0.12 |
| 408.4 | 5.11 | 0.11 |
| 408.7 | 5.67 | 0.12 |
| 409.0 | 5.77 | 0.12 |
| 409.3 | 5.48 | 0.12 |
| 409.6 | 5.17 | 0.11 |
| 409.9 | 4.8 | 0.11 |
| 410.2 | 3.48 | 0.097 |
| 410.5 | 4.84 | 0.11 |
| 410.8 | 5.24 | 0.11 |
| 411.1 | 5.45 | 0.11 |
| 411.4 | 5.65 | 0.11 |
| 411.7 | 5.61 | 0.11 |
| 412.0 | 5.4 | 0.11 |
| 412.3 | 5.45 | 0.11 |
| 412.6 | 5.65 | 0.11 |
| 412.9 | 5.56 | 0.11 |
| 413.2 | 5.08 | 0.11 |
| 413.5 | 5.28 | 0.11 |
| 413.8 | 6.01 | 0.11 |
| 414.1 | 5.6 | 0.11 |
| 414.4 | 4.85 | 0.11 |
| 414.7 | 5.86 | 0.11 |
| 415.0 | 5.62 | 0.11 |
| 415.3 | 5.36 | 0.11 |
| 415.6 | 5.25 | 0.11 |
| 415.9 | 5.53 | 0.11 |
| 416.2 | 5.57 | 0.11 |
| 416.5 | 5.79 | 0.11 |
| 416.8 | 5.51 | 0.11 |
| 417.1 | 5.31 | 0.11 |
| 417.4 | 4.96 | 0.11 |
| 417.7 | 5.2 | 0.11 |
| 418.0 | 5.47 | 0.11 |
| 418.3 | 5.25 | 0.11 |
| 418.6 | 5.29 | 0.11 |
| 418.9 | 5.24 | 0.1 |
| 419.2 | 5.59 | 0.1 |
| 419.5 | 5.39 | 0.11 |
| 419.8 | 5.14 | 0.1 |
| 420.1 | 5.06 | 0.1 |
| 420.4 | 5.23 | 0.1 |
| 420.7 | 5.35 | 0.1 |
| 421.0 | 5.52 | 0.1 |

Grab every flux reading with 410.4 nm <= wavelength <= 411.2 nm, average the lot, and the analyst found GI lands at 5.18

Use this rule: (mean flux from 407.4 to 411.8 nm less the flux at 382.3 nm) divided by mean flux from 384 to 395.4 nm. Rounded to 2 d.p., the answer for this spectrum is 0.37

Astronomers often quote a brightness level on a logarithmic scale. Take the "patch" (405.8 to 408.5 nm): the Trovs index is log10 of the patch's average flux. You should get 0.71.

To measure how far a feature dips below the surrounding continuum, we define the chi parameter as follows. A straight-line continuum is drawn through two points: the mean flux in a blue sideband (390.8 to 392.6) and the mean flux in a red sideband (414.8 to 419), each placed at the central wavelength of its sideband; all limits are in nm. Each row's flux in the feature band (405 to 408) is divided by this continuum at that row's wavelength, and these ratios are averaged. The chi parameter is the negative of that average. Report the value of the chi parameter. -1.04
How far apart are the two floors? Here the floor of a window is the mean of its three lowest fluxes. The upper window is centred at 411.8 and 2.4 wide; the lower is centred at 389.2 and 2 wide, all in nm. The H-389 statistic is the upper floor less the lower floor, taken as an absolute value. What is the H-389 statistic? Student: 2.1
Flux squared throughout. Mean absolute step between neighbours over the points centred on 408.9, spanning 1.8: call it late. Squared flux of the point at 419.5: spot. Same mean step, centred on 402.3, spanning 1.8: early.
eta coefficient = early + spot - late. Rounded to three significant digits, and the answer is 27.2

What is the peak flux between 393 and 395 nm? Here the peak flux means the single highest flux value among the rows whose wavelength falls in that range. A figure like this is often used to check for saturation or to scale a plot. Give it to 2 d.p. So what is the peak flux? 4.14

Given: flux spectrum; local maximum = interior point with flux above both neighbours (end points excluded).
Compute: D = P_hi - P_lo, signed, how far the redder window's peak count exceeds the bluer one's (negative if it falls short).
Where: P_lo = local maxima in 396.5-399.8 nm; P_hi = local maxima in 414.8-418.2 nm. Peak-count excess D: 0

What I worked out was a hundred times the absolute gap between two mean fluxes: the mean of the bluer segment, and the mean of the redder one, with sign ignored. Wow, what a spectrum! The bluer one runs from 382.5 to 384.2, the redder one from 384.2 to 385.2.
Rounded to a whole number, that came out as 156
